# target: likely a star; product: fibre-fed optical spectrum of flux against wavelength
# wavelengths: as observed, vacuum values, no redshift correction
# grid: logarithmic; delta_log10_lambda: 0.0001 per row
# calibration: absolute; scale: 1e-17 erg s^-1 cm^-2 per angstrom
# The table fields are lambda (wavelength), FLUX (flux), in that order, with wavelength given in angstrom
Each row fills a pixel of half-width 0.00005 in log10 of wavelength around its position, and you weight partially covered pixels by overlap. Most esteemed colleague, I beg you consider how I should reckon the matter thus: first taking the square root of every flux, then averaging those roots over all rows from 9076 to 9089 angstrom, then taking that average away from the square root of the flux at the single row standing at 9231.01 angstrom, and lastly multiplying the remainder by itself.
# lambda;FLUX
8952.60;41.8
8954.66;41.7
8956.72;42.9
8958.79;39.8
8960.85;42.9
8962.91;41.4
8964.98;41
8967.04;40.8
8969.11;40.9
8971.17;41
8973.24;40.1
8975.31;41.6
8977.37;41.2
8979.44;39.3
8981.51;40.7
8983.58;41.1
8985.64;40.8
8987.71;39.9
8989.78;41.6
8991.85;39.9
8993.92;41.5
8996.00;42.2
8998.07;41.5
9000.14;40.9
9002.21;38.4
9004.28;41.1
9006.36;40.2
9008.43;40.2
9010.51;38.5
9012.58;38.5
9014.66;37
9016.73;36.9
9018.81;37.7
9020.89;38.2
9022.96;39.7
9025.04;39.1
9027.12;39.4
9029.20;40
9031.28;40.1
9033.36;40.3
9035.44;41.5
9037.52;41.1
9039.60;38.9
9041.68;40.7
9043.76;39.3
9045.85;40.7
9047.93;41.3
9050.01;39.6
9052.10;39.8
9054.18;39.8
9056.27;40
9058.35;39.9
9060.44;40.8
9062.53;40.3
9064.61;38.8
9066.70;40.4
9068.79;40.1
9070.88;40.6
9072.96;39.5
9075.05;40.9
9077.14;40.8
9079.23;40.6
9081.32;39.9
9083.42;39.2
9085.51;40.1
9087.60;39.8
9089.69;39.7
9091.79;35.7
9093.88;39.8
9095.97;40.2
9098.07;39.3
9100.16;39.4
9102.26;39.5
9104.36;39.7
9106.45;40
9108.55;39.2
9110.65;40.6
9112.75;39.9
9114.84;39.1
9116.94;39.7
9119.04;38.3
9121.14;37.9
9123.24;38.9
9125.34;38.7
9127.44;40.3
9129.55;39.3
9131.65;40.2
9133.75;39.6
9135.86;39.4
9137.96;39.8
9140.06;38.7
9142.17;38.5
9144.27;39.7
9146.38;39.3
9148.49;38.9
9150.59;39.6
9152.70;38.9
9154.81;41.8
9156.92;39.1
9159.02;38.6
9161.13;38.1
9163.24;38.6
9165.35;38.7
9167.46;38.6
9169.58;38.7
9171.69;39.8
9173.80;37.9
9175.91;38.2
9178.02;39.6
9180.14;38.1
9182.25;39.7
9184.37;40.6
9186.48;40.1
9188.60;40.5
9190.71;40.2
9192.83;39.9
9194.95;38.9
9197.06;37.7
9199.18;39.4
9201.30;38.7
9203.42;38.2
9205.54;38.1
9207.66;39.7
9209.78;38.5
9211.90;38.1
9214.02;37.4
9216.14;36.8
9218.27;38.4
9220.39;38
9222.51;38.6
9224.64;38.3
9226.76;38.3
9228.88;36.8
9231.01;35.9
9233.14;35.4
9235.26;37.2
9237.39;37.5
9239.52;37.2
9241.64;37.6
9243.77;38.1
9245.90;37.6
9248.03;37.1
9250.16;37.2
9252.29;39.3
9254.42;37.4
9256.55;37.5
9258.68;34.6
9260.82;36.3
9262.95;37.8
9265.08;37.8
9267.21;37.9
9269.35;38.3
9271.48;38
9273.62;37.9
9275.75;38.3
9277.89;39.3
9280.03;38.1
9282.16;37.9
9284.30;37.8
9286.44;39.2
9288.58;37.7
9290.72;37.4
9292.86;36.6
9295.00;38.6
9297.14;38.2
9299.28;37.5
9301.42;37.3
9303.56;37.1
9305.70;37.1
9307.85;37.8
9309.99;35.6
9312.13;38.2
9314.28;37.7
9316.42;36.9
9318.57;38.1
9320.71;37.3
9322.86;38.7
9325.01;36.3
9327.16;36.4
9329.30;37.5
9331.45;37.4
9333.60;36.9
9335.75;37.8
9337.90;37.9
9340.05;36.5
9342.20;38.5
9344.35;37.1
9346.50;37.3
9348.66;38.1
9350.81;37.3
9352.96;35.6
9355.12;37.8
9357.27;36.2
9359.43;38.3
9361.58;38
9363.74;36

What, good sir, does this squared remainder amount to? 0.114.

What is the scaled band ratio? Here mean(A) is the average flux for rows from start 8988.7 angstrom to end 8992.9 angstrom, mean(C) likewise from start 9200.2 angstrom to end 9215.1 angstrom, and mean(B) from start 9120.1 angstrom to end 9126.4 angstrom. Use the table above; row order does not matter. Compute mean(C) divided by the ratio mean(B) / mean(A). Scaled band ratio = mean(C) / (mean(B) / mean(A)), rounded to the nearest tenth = 40.6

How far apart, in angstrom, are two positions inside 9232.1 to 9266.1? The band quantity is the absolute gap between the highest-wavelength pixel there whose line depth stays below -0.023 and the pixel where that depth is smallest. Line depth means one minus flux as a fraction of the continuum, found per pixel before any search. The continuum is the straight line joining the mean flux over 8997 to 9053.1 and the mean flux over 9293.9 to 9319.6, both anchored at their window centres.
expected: 0.0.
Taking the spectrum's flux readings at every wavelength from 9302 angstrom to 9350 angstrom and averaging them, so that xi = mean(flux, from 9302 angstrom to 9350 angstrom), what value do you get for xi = 37.4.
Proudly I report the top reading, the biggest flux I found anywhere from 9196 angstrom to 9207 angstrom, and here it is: 39.4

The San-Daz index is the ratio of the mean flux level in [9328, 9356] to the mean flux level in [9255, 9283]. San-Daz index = 0.99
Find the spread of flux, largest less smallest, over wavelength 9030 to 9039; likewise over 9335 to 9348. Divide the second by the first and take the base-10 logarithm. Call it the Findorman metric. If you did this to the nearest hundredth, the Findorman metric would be 0.15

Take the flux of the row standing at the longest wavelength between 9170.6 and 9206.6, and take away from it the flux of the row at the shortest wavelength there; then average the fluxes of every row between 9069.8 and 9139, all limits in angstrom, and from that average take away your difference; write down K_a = 41.3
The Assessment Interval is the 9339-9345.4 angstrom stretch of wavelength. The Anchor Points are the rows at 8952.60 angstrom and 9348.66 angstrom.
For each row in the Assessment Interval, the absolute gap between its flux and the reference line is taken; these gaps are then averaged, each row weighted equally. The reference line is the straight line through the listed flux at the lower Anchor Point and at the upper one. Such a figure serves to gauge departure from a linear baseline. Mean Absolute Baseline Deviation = 1.02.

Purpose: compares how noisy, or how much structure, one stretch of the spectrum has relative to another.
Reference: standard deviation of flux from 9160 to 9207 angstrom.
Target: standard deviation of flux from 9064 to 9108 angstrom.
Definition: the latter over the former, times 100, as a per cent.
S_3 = 118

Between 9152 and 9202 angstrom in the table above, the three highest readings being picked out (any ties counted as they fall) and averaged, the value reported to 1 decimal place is 41.0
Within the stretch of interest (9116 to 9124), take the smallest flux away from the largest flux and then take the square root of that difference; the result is 1.3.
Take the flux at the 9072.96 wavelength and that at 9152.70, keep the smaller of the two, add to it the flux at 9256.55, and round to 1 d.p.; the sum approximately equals 76.4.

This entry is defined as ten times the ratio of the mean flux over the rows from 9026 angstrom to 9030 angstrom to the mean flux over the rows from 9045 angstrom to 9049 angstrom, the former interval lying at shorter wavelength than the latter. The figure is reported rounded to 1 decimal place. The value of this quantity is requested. 9.7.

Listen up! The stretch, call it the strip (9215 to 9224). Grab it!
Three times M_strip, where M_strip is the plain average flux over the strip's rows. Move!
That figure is 114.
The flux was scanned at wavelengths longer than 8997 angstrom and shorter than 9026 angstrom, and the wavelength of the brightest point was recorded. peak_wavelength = 8998.07 angstrom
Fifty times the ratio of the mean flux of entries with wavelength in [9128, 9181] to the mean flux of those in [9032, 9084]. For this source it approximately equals 48.7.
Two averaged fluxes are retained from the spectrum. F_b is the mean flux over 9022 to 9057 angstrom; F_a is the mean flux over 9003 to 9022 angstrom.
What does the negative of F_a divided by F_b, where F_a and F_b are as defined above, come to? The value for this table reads -0.97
